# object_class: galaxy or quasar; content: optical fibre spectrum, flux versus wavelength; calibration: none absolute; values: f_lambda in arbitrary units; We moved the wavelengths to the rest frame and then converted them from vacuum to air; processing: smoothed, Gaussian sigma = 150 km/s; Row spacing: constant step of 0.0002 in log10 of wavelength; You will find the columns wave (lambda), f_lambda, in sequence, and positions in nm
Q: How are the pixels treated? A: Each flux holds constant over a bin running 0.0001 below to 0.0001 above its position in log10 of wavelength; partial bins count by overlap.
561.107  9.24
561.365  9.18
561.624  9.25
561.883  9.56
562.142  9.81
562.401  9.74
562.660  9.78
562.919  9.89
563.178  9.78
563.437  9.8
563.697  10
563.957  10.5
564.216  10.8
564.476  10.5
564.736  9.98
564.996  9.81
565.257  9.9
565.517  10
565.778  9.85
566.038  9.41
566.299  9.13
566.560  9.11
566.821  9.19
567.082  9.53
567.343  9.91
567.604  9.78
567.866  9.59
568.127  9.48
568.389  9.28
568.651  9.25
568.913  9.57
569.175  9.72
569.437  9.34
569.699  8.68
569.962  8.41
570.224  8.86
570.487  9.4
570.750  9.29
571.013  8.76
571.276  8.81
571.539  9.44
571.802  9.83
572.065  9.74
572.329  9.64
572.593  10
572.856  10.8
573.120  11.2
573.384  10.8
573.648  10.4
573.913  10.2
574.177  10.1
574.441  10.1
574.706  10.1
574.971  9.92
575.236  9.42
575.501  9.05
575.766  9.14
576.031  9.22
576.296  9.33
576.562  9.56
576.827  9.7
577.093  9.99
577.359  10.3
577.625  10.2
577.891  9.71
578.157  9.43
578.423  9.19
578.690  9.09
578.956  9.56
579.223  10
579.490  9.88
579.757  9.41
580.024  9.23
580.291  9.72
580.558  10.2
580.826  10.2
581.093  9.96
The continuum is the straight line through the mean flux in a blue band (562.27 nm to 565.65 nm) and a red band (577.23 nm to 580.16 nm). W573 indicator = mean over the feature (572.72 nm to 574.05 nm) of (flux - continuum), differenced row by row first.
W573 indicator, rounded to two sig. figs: 0.90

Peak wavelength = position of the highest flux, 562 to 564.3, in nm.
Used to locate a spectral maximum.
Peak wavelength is 564.216 nm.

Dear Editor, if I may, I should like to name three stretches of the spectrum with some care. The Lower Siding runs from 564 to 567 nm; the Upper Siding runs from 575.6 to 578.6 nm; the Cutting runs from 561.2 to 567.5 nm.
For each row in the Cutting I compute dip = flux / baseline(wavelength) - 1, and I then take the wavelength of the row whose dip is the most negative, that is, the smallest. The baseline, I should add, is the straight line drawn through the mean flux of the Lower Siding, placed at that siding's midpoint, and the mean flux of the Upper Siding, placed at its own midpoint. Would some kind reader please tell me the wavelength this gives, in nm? 561.365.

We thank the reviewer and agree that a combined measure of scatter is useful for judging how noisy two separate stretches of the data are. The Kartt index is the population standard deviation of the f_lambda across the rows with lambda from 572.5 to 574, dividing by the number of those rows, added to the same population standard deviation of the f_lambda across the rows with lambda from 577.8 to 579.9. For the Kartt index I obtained 0.7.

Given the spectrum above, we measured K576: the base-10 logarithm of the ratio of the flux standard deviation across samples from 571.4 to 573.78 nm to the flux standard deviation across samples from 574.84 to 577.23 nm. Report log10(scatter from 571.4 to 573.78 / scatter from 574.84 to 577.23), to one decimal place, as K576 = 0.3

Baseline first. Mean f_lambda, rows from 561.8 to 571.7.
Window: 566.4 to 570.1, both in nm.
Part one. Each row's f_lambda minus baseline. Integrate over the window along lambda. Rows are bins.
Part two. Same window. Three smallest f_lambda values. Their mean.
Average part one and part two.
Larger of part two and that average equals 8.73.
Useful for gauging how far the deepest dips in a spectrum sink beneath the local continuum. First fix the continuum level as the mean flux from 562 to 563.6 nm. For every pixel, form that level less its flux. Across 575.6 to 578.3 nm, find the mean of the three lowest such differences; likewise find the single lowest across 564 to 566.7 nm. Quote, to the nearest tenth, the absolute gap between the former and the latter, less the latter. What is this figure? 1.6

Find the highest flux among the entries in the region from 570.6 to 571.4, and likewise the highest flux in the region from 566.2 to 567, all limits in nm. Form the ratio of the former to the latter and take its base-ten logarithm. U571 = 0.00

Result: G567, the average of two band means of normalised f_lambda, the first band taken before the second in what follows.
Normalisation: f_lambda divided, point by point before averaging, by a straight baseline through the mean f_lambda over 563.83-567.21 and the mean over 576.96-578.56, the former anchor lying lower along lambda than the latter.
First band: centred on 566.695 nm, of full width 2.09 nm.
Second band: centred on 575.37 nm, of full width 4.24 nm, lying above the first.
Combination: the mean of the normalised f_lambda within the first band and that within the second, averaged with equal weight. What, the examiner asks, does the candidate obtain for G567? 0.98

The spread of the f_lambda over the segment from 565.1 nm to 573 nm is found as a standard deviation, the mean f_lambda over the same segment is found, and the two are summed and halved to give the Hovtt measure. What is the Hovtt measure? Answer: 4.97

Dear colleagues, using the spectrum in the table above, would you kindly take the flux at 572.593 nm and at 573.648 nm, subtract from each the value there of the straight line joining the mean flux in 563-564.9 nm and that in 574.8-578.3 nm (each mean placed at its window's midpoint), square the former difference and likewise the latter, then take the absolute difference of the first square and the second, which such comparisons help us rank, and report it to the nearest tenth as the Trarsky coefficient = 0.4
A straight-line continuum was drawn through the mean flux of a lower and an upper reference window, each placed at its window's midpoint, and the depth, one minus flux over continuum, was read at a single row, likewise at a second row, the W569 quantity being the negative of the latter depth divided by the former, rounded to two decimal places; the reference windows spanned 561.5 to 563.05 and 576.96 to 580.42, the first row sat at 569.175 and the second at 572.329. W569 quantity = 0.63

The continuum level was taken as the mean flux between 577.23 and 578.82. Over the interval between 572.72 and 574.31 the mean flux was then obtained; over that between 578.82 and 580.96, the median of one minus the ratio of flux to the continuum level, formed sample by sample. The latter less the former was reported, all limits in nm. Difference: -10.6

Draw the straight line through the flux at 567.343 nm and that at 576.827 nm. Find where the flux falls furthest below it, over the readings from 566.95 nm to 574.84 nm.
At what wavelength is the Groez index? 569.962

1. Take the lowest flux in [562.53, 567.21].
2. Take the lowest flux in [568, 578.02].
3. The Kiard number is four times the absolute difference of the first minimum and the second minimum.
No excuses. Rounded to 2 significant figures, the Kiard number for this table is 2.8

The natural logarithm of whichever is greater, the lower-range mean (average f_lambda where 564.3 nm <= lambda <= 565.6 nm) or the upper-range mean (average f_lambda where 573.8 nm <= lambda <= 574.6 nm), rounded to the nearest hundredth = 2.32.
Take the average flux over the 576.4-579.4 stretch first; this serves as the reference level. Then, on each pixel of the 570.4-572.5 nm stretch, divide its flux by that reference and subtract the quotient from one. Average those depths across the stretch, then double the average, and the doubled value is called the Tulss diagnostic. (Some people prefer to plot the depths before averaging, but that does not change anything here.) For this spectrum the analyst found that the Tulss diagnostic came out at 0.07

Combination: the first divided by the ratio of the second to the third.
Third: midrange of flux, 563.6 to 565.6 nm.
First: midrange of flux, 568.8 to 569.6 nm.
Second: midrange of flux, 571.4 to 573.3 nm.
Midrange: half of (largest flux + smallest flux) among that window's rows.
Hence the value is 9.5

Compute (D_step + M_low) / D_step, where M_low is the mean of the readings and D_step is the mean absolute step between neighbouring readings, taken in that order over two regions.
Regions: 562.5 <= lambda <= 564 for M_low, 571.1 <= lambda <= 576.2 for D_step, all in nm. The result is 36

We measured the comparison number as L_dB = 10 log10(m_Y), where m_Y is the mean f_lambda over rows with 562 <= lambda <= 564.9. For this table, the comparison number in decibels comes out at 10.02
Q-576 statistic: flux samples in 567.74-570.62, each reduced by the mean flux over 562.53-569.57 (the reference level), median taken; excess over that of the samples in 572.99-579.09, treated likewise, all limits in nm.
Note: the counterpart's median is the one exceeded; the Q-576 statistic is -0.4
